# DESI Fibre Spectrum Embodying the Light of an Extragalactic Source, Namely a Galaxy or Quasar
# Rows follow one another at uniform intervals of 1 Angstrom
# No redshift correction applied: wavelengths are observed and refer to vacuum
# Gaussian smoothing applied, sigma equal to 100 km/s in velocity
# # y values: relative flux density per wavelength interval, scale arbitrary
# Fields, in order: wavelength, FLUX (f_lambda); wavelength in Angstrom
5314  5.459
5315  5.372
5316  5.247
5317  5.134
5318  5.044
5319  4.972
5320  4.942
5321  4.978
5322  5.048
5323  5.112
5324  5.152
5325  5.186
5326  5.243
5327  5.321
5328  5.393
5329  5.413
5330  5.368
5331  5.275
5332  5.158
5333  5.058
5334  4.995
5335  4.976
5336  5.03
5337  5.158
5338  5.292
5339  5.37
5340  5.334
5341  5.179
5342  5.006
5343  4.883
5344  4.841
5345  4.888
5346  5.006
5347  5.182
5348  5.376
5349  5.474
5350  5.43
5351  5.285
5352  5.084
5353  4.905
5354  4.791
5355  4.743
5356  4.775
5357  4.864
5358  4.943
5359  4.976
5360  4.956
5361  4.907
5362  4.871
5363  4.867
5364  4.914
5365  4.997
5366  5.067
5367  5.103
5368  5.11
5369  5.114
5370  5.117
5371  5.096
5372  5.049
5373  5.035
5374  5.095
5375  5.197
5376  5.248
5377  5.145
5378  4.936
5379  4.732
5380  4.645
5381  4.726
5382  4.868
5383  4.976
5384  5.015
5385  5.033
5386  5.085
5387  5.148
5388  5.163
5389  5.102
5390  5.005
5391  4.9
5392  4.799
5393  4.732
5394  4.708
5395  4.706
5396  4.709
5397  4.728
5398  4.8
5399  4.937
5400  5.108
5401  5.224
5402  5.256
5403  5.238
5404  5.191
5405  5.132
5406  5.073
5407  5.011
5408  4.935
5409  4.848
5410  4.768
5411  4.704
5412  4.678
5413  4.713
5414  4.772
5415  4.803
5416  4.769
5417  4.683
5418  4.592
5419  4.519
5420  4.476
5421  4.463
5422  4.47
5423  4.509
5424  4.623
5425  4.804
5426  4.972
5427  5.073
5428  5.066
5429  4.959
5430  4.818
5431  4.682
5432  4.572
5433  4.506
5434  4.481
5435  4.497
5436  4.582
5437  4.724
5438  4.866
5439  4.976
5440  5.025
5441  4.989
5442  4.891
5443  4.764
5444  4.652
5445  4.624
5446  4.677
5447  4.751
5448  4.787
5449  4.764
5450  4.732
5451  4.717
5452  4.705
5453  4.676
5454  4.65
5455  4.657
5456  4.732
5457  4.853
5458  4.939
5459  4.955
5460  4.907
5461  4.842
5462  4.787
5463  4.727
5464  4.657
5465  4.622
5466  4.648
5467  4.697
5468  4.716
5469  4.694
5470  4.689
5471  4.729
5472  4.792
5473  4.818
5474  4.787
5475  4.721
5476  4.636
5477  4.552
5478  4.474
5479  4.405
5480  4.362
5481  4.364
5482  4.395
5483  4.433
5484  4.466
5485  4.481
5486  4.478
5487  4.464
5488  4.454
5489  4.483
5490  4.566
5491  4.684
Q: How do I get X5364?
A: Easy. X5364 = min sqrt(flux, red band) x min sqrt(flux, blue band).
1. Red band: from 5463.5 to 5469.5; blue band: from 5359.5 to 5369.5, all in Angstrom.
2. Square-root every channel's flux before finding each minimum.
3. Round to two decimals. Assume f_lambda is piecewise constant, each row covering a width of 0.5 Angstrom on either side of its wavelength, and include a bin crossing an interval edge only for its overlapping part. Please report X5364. 4.74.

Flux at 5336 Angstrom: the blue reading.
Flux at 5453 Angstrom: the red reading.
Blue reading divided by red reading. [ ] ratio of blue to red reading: 1.08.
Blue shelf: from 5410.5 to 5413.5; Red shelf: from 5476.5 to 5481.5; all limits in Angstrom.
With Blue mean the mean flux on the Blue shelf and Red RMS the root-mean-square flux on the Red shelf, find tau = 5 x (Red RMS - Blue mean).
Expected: -1.3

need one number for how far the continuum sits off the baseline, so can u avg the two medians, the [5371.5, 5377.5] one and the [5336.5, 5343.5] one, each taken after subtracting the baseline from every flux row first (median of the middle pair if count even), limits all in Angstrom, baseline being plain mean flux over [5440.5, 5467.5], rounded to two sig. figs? 0.39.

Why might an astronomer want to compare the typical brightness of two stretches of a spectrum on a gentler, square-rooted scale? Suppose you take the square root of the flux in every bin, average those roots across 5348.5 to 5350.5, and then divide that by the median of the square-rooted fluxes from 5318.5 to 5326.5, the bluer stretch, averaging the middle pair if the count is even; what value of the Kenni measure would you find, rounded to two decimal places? 1.04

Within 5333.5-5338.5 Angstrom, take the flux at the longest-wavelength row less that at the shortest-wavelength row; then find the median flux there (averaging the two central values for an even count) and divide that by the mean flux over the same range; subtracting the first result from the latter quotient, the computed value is 0.69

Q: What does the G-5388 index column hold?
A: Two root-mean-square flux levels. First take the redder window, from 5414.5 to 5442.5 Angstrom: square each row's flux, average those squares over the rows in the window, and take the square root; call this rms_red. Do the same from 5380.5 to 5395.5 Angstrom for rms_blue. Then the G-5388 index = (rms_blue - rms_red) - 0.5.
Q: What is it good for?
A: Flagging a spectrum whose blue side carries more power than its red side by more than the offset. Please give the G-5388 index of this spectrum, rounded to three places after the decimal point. -0.299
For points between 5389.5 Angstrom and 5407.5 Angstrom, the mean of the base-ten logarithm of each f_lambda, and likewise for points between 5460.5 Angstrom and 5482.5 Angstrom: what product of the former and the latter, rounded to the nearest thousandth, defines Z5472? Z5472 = 0.463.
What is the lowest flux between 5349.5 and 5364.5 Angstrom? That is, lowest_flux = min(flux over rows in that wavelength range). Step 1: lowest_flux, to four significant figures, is 4.743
